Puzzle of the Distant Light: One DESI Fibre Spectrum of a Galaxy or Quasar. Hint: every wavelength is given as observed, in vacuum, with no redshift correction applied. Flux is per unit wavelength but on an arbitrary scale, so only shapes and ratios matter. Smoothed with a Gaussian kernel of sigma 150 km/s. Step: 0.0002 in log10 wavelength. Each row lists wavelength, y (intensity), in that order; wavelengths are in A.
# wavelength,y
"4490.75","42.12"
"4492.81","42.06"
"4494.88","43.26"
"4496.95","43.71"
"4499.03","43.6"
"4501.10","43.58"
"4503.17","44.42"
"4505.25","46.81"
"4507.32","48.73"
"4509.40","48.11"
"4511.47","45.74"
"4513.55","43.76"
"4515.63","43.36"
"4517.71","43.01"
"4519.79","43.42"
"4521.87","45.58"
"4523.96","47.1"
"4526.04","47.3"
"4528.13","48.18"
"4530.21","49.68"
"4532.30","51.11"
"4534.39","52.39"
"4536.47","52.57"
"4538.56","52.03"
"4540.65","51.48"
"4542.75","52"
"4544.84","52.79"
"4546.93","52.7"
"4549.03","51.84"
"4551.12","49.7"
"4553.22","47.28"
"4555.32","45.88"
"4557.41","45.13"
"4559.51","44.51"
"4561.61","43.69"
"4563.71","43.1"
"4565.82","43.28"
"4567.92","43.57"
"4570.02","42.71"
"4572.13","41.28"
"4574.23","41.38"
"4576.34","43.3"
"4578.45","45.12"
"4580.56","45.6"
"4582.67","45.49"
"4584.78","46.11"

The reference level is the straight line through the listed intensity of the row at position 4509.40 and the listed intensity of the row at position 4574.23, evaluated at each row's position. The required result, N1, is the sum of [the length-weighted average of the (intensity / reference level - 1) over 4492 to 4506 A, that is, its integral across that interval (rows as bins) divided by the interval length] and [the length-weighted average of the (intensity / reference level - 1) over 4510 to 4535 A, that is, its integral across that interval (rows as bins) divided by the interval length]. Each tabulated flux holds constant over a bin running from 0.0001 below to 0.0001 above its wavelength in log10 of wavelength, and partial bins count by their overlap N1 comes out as -0.11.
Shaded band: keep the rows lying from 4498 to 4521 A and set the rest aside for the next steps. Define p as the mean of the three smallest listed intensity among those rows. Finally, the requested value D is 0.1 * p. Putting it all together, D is 4.33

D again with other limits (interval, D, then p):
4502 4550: 4.33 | 43.3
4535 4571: 4.30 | 43.0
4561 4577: 4.18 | 41.8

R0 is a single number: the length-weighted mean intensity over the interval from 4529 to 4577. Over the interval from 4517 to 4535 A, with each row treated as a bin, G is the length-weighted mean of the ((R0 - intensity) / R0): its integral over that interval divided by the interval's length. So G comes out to 0.00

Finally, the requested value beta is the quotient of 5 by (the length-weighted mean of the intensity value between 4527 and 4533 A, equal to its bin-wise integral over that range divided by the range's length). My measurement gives 0.101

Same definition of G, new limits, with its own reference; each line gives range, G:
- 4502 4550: -0.02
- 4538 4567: -0.01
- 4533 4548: -0.10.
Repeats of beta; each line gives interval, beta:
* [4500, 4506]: 0.112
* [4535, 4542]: 0.096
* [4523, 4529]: 0.105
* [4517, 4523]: 0.113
